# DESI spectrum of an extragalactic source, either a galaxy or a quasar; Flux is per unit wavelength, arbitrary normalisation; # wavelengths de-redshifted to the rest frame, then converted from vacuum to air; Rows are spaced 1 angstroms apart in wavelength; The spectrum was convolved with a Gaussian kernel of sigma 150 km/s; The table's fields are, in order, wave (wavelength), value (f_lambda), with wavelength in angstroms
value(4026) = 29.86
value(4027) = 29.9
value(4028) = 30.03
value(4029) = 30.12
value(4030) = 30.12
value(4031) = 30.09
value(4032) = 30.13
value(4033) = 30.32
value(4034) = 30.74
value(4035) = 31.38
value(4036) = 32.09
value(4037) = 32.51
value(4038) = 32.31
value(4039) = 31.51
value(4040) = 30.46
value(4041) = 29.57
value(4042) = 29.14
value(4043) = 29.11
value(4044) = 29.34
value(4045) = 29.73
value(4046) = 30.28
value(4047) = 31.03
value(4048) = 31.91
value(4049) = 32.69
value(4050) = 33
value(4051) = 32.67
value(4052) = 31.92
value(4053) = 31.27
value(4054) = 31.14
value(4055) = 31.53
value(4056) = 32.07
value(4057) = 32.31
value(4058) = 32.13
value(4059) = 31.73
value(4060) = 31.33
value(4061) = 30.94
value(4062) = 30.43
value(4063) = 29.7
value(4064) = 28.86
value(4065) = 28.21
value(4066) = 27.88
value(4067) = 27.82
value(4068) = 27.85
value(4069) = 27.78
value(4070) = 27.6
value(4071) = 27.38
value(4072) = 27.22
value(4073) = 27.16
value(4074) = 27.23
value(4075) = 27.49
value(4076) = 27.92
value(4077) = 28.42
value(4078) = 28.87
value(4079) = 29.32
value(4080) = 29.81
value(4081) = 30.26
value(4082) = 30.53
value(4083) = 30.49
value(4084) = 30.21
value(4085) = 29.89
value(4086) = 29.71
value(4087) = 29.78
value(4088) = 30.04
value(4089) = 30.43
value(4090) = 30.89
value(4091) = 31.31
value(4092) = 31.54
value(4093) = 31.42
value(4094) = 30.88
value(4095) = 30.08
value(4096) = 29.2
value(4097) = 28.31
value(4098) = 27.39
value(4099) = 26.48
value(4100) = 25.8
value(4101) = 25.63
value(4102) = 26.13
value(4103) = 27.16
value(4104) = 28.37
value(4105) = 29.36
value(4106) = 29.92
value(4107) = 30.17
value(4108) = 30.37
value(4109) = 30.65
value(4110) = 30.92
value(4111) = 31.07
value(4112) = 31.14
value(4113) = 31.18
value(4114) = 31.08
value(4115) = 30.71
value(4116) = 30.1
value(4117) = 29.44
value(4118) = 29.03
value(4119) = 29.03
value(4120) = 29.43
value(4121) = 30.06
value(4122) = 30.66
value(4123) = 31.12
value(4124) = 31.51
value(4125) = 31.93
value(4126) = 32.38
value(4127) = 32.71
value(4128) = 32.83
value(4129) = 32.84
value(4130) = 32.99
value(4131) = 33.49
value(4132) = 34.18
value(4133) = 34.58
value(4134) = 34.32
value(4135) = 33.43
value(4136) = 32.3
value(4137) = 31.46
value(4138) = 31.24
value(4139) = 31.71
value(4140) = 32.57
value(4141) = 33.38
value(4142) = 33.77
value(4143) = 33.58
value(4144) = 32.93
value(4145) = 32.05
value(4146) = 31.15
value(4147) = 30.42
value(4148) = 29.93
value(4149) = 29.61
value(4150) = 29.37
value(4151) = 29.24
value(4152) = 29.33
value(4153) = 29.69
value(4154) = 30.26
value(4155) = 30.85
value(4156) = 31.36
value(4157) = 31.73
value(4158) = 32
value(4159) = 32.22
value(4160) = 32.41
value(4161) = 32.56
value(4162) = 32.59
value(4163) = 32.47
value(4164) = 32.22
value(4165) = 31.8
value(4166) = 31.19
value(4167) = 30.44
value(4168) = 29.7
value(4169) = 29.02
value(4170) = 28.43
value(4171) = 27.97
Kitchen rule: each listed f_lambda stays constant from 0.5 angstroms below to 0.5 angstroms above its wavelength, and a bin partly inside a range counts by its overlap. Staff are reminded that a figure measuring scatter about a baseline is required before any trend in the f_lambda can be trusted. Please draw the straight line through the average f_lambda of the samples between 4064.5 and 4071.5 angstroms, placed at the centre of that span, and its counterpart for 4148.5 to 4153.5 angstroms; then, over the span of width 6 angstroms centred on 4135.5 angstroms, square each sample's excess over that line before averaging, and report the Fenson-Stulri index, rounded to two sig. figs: 16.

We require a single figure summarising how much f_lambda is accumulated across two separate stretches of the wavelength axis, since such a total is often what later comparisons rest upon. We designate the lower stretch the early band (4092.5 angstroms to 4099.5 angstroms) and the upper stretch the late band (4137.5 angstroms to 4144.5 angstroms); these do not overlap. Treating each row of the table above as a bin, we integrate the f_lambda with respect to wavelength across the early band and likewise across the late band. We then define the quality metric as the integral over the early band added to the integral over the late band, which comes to 433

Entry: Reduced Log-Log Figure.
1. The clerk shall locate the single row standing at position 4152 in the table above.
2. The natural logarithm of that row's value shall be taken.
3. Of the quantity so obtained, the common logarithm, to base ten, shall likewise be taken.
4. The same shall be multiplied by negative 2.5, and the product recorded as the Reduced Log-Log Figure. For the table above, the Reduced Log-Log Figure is -1.32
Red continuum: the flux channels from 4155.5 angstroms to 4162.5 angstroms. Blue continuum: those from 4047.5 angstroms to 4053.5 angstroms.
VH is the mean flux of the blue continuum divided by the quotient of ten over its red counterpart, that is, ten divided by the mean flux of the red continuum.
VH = 104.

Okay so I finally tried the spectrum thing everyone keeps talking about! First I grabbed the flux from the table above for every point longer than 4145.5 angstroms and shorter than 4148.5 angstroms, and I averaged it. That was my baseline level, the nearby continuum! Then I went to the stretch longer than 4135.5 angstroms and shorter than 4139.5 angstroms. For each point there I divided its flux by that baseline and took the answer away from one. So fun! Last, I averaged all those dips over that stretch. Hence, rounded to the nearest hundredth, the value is -0.04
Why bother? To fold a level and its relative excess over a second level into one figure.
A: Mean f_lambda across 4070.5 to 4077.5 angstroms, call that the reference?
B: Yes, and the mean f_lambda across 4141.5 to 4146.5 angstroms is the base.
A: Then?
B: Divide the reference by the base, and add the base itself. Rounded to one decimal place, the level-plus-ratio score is 33.5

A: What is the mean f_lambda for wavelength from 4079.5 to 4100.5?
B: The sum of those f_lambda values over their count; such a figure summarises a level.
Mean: 29.7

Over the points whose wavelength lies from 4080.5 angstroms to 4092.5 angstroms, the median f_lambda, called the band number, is 30.3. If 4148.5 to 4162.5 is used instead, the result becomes 31.1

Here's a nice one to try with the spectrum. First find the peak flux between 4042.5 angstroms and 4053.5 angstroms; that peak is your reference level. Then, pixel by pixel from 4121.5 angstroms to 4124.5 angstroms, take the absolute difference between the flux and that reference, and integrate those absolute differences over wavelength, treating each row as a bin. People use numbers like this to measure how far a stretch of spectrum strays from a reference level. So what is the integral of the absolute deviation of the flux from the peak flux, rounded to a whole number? 6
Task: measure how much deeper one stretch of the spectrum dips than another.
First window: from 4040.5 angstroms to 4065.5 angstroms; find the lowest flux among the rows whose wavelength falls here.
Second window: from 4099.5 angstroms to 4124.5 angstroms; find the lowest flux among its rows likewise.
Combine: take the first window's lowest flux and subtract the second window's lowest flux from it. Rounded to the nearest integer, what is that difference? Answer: 3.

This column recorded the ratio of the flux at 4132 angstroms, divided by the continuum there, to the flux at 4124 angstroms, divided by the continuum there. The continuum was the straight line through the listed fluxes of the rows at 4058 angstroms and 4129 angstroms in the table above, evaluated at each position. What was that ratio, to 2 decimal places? 1.08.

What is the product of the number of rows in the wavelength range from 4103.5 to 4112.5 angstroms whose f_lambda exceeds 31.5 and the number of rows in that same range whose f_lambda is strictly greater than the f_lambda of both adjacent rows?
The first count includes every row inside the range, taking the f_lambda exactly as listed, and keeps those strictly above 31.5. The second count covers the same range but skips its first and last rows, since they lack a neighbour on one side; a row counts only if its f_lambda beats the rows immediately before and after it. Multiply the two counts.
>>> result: 0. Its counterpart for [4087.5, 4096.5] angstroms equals 1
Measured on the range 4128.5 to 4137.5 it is 8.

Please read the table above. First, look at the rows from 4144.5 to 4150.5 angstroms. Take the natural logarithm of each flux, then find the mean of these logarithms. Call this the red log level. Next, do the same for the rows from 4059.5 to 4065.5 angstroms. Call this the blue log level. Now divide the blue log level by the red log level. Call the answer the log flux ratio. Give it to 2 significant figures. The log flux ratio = 0.99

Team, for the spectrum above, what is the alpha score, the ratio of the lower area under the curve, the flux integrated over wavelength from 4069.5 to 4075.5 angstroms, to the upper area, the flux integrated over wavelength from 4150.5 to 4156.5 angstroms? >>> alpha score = 0.91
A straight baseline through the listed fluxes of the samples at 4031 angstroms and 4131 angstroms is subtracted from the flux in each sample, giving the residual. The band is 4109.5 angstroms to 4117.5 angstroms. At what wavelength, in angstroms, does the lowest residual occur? 4117 angstroms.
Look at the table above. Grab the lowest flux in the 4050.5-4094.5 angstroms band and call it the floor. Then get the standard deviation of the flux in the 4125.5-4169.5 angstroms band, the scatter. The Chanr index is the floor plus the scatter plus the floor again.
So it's 55.8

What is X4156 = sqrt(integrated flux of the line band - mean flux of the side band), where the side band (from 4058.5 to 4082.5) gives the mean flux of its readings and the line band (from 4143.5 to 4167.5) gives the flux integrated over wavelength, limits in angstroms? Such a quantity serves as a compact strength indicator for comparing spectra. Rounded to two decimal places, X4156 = 26.81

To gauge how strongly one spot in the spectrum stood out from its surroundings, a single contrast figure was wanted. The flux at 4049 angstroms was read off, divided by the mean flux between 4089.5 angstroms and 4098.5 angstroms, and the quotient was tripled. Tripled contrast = 3.3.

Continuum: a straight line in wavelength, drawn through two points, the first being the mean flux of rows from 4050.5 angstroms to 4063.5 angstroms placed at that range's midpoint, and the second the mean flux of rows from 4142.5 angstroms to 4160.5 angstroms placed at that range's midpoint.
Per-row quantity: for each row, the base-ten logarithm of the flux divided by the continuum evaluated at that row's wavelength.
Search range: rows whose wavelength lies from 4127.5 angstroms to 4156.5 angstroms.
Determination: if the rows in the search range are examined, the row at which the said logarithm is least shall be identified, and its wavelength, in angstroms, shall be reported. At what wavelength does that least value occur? 4151 angstroms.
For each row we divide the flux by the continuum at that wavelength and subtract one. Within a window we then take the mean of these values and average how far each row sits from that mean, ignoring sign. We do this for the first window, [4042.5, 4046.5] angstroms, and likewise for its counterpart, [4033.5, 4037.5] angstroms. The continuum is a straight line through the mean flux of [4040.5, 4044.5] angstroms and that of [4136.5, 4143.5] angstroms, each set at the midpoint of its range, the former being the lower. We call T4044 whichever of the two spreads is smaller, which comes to 0.0121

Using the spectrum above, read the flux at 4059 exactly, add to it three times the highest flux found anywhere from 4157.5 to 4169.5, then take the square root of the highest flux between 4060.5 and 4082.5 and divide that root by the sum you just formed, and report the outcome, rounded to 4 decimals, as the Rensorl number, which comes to 0.0430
